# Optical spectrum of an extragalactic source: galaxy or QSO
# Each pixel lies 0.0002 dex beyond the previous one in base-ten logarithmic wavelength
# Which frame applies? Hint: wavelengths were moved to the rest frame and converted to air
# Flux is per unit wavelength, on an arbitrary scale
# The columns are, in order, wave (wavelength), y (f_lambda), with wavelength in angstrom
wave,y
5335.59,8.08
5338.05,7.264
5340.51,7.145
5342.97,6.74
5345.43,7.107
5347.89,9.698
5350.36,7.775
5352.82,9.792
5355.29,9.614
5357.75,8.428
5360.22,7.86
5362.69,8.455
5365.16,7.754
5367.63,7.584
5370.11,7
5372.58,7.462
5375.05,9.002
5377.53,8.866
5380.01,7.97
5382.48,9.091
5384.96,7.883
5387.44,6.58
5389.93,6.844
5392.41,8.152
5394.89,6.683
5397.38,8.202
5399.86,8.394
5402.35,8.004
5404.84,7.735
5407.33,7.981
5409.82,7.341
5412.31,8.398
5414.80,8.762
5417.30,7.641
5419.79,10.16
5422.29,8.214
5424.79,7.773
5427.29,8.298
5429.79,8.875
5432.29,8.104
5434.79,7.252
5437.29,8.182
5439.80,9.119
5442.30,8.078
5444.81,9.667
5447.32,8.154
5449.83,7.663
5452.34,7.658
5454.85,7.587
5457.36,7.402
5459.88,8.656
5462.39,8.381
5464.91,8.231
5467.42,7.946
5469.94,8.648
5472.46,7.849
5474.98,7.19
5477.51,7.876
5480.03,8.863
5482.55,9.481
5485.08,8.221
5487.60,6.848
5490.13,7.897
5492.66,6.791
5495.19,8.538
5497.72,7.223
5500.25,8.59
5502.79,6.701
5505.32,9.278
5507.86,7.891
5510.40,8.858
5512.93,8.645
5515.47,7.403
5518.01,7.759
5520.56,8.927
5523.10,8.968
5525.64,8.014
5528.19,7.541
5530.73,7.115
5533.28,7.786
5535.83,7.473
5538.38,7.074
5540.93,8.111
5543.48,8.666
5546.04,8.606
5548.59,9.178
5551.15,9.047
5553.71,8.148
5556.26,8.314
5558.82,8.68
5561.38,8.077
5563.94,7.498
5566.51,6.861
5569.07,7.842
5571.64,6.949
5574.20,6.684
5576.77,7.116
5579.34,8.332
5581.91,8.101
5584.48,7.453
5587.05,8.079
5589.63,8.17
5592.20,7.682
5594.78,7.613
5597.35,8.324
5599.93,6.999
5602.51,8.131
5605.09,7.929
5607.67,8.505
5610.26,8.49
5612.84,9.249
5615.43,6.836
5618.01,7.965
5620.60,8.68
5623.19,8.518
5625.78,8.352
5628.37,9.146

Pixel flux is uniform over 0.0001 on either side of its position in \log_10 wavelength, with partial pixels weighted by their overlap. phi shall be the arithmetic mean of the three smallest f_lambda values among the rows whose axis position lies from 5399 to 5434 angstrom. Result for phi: 7.57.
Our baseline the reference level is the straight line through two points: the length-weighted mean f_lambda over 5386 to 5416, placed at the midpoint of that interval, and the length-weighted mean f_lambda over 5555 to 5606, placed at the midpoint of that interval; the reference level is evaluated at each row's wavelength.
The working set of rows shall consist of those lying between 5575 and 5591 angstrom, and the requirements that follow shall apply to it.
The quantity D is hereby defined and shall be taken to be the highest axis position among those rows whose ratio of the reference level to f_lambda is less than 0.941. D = 5579.34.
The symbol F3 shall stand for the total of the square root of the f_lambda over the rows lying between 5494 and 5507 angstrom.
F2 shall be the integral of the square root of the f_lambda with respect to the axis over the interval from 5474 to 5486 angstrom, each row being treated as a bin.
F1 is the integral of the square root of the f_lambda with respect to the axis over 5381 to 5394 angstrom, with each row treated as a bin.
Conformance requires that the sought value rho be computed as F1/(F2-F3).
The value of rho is 1.76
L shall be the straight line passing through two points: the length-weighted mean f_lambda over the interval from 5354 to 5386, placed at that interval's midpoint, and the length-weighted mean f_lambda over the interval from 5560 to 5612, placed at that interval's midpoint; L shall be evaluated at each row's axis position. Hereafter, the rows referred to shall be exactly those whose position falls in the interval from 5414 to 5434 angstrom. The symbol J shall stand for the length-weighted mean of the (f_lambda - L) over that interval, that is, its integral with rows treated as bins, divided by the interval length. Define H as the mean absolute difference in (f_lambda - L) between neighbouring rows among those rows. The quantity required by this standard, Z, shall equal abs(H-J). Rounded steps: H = 1.1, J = 0.329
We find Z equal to 0.80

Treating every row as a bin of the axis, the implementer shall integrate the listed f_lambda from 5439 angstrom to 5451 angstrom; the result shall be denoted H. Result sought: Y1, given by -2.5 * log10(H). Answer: -5.024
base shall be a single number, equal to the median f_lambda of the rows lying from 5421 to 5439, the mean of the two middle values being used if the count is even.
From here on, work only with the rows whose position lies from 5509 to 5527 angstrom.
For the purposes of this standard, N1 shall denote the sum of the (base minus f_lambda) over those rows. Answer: -1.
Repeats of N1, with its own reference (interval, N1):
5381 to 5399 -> 4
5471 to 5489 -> 1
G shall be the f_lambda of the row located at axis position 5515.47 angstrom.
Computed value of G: 7.403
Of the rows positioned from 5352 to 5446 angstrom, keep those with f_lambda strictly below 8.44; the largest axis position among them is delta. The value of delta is 5442.30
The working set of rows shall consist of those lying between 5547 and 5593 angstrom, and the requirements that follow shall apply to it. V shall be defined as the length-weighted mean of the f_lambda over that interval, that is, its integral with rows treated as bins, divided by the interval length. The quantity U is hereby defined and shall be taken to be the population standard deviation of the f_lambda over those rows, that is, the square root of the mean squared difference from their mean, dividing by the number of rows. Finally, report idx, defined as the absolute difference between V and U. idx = 7.21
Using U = 0.693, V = 7.91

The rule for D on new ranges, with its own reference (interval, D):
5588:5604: 5597.35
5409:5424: 5419.79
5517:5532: 5523.10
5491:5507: 5505.32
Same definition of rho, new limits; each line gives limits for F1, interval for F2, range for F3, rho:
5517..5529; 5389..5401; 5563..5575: 1.74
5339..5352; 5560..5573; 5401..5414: 1.69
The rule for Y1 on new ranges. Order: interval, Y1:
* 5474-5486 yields -5.002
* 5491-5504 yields -4.984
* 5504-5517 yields -5.095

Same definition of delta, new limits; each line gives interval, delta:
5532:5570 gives 5569.07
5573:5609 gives 5605.09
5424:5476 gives 5474.98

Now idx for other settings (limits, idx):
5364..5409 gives 7.12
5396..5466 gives 7.55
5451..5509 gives 7.24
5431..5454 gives 7.49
